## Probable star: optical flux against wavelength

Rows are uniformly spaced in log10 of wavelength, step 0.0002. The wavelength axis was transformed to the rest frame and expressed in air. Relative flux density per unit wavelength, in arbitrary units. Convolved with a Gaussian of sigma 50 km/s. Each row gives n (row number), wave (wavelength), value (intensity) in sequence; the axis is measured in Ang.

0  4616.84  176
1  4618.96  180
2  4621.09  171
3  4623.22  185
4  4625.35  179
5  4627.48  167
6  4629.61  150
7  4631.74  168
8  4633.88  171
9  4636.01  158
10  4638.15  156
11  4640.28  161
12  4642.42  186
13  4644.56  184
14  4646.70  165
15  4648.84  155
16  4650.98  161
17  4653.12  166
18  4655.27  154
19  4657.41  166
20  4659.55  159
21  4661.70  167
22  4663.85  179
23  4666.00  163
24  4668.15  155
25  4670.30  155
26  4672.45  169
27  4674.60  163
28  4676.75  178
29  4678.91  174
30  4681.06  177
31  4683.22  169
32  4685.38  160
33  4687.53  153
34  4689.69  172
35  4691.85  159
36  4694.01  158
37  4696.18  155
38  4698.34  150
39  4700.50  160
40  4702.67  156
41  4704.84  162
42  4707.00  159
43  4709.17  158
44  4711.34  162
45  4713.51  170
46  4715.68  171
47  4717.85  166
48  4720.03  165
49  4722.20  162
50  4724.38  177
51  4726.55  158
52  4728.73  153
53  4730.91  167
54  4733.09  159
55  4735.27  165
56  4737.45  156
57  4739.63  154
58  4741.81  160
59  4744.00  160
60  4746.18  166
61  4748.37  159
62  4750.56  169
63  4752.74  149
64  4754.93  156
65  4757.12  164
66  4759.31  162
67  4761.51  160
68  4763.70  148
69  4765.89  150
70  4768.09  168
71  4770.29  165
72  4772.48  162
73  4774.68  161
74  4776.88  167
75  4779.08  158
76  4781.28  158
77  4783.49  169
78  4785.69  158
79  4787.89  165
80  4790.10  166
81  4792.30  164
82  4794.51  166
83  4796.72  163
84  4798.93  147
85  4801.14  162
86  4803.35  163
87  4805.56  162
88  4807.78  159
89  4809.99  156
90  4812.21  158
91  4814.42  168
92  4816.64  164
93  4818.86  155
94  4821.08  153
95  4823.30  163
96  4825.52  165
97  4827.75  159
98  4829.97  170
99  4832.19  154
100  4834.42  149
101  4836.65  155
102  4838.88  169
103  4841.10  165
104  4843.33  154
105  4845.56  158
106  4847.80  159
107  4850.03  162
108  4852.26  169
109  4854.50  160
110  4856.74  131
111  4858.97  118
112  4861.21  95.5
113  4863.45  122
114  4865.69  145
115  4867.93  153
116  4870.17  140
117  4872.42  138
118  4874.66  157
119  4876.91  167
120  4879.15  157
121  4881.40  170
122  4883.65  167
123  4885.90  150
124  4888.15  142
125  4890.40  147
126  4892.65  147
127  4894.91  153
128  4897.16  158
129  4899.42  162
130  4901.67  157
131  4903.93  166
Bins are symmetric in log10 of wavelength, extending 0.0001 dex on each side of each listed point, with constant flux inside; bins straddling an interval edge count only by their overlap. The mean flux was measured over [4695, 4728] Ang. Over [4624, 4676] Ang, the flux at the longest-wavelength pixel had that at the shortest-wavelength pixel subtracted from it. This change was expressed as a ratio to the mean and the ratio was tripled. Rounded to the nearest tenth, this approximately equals -0.3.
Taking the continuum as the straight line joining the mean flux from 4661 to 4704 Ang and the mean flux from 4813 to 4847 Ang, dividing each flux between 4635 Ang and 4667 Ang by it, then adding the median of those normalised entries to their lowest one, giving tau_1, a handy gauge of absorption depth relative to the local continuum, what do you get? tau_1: 1.93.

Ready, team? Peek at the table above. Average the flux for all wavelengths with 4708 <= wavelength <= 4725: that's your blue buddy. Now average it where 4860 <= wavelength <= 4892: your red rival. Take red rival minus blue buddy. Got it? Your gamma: -20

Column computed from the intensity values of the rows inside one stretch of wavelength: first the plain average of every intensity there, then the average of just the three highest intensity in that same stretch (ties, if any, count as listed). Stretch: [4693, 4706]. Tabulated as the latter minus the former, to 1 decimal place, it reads 3.2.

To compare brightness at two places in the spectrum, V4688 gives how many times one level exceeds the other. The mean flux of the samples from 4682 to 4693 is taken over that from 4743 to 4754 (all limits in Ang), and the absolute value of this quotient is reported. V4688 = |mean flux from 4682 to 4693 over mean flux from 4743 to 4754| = 1.01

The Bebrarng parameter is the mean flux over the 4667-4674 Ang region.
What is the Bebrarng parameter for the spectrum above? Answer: 160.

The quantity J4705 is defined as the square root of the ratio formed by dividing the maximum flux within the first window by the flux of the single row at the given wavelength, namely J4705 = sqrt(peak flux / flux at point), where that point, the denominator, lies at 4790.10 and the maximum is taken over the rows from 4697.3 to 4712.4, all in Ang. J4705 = 0.99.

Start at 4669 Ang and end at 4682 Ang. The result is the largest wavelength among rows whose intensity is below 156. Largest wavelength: 4670.30 Ang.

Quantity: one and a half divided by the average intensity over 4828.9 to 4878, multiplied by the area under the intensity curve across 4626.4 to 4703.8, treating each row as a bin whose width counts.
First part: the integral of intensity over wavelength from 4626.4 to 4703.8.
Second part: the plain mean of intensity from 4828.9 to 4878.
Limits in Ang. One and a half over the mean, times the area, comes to 127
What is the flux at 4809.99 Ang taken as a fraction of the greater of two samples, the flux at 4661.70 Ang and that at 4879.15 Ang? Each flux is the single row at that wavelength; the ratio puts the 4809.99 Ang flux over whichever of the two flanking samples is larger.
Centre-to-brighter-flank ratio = 0.93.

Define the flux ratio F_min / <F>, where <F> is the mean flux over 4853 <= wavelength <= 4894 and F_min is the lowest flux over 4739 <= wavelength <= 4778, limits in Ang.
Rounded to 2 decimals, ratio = 1.02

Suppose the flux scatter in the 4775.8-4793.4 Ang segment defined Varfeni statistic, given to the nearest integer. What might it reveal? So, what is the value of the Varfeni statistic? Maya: 4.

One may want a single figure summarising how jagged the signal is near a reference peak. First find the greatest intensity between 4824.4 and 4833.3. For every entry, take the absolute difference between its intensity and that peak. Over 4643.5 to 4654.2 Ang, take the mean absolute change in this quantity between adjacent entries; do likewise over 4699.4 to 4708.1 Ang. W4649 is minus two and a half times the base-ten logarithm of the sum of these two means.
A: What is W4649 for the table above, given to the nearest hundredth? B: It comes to -2.68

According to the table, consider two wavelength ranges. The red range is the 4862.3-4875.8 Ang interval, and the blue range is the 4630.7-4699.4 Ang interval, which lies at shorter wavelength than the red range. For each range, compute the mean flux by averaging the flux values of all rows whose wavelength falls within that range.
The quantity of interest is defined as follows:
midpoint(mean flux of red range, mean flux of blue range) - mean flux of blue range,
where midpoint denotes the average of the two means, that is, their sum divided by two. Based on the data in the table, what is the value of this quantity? -11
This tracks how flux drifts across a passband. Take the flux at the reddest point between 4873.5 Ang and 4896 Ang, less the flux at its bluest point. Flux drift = -4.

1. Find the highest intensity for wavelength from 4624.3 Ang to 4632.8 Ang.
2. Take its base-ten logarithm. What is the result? 2.25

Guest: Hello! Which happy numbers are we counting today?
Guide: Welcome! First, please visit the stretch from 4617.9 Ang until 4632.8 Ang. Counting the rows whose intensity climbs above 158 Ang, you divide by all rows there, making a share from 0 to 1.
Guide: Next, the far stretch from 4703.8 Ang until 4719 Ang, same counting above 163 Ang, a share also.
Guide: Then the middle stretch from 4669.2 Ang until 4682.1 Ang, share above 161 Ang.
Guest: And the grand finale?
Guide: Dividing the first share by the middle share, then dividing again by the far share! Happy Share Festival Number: 2.4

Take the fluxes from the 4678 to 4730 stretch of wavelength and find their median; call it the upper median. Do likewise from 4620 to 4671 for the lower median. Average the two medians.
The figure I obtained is 163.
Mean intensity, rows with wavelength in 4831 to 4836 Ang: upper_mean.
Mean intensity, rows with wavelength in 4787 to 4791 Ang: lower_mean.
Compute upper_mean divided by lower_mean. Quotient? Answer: 0.92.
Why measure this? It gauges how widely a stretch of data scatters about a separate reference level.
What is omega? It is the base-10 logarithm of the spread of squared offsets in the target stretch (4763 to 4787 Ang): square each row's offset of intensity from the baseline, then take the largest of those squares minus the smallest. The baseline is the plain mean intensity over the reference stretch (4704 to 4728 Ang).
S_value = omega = 2.4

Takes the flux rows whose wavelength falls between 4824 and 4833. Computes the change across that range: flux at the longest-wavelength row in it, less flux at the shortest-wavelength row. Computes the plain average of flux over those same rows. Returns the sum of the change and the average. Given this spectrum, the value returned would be 151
